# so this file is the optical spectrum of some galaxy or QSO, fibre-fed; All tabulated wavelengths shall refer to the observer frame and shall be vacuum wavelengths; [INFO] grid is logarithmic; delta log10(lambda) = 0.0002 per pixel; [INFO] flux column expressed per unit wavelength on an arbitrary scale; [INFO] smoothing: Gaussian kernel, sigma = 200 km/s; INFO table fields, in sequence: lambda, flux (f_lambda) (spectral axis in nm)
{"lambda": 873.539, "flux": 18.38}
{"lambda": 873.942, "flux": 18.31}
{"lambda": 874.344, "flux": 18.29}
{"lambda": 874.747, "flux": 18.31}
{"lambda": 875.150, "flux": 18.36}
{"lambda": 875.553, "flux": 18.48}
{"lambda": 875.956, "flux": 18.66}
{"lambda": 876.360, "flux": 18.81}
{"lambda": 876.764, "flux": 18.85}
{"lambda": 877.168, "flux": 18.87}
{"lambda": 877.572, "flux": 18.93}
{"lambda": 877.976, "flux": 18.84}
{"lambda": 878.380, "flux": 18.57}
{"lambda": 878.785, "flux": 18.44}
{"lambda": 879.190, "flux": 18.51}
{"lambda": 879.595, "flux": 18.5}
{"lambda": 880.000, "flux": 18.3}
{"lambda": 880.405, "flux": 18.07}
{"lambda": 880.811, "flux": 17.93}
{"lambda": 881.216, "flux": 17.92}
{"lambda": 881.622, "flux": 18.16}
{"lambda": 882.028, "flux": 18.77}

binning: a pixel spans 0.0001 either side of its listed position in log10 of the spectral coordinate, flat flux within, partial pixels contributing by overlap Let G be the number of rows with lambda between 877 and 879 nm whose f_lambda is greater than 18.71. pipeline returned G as 3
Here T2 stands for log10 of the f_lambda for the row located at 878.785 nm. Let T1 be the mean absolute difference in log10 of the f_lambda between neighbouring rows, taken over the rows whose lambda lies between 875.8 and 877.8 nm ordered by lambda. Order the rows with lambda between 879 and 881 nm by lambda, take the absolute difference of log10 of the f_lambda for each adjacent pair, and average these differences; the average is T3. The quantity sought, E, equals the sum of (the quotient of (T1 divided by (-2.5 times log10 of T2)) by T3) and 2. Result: 0.2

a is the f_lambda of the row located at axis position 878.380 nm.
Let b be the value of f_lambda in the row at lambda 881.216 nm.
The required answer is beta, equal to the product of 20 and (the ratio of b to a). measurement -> 19.3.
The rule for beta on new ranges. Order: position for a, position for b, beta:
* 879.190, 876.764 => 20.4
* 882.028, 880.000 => 19.5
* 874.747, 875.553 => 20.2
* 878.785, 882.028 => 20.4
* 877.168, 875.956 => 19.8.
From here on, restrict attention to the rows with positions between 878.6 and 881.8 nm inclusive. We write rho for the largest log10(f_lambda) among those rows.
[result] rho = 1.27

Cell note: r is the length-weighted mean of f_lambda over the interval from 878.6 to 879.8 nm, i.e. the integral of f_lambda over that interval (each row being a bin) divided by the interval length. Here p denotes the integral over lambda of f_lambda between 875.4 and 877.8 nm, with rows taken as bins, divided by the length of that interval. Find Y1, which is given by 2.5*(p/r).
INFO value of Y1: 2.54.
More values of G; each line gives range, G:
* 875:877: 2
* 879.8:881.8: 0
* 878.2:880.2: 0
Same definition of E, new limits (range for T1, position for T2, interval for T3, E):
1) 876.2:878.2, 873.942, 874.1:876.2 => -0.2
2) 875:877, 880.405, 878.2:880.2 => -2.8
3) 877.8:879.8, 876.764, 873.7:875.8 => -6.5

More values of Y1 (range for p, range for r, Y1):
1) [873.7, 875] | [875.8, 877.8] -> 2.43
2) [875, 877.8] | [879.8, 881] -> 2.58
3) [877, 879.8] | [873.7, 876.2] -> 2.54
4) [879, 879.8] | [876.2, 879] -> 2.47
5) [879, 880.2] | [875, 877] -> 2.47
